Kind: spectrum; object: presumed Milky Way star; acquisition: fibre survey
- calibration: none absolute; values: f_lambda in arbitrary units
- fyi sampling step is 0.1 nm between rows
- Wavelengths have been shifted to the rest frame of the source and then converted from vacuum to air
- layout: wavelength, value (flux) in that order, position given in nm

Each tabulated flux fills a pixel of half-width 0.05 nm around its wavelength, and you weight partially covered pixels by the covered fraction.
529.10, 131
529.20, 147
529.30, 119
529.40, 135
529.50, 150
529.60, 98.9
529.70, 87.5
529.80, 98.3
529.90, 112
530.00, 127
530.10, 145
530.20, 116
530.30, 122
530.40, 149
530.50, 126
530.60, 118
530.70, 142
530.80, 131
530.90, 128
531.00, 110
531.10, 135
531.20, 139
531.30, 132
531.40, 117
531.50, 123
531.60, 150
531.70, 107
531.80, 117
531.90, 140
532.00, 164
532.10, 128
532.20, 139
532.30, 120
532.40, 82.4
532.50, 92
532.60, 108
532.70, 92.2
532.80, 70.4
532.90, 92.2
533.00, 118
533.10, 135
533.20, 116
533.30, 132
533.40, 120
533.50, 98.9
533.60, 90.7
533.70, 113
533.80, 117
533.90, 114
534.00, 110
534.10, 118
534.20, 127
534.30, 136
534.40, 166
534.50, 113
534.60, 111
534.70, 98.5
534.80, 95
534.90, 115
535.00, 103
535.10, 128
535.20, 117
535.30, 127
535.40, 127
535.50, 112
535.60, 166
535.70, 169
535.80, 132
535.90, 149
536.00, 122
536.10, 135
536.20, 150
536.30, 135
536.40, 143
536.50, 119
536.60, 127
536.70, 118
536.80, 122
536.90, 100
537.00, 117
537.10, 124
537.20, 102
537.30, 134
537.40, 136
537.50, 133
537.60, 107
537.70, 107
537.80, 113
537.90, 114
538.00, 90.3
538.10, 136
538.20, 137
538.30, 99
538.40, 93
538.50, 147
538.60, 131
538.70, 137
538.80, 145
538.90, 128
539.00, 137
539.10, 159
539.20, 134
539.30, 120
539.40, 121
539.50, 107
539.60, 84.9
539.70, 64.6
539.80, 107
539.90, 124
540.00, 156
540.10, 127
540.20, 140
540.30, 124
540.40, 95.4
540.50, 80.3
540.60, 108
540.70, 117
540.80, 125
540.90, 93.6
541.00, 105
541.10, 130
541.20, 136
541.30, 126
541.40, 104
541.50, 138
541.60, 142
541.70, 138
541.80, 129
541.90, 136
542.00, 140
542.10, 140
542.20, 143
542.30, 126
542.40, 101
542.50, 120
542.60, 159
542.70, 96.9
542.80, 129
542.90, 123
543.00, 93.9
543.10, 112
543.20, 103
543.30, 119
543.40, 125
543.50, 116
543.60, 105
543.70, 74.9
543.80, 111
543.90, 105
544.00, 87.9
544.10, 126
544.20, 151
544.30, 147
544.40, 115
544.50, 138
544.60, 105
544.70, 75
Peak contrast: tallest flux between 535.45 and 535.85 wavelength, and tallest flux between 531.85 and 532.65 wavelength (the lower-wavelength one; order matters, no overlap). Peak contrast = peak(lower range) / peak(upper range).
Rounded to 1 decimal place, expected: 1.0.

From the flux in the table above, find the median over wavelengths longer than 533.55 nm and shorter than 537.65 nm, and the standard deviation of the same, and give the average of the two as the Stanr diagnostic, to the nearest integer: 70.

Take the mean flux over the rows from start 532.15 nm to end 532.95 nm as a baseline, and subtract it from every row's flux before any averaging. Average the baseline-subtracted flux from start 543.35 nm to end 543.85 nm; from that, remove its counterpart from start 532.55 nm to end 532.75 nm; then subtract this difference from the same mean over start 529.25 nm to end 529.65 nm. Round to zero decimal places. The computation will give 20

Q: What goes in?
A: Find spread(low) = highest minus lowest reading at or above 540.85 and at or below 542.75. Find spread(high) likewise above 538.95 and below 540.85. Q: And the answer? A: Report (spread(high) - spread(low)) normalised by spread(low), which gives 0.44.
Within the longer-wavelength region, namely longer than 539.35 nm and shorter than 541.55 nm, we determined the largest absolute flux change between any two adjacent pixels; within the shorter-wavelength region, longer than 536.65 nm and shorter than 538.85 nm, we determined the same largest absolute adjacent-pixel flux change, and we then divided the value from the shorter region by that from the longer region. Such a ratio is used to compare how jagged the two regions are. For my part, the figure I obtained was 1.3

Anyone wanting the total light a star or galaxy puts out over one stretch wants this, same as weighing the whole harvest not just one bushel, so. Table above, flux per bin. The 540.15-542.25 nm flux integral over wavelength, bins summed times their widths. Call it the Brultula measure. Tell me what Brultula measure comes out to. 259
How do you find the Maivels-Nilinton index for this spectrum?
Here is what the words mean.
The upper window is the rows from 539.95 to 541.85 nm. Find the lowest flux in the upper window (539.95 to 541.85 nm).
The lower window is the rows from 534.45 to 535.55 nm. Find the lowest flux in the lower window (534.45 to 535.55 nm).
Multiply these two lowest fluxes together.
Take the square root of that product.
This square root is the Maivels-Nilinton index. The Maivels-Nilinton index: 87.3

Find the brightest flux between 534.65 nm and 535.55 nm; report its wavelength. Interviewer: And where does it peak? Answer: 535.10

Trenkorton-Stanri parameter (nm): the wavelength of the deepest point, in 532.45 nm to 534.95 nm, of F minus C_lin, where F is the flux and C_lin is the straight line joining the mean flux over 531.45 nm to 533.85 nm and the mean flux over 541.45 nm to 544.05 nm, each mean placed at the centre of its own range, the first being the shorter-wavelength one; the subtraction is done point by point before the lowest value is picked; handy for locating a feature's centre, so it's 532.80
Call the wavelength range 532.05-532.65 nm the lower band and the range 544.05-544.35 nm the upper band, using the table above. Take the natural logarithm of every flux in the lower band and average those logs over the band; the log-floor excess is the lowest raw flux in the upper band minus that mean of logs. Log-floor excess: 121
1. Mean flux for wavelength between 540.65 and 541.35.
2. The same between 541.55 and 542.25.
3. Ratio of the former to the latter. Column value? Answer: 0.86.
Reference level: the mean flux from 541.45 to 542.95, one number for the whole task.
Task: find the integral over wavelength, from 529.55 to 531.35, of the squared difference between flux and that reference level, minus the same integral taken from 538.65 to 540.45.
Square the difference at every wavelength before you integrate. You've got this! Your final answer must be -502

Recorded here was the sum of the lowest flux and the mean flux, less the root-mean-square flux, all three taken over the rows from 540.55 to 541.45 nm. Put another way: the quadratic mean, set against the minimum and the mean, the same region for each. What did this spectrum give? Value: 93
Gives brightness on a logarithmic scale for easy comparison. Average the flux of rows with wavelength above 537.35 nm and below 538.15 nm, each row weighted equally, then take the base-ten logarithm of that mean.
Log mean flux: 2.07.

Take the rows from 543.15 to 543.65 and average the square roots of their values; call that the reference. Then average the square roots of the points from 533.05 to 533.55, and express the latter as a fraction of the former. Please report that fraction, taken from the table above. 1.03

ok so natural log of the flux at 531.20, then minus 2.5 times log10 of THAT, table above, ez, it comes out -1.73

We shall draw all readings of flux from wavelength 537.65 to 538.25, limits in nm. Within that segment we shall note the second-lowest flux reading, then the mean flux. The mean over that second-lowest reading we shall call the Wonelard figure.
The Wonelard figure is 1.09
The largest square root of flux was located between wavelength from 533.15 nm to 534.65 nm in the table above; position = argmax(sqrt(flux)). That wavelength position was 534.40 nm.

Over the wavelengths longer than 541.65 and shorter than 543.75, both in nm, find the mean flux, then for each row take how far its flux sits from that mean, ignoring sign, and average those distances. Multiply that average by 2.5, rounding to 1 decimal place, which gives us 38.8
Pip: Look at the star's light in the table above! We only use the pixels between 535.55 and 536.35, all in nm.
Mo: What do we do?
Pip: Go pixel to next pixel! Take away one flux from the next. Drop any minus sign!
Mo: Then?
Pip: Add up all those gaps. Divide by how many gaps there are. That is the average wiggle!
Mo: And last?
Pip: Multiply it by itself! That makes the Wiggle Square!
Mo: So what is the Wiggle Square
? 329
